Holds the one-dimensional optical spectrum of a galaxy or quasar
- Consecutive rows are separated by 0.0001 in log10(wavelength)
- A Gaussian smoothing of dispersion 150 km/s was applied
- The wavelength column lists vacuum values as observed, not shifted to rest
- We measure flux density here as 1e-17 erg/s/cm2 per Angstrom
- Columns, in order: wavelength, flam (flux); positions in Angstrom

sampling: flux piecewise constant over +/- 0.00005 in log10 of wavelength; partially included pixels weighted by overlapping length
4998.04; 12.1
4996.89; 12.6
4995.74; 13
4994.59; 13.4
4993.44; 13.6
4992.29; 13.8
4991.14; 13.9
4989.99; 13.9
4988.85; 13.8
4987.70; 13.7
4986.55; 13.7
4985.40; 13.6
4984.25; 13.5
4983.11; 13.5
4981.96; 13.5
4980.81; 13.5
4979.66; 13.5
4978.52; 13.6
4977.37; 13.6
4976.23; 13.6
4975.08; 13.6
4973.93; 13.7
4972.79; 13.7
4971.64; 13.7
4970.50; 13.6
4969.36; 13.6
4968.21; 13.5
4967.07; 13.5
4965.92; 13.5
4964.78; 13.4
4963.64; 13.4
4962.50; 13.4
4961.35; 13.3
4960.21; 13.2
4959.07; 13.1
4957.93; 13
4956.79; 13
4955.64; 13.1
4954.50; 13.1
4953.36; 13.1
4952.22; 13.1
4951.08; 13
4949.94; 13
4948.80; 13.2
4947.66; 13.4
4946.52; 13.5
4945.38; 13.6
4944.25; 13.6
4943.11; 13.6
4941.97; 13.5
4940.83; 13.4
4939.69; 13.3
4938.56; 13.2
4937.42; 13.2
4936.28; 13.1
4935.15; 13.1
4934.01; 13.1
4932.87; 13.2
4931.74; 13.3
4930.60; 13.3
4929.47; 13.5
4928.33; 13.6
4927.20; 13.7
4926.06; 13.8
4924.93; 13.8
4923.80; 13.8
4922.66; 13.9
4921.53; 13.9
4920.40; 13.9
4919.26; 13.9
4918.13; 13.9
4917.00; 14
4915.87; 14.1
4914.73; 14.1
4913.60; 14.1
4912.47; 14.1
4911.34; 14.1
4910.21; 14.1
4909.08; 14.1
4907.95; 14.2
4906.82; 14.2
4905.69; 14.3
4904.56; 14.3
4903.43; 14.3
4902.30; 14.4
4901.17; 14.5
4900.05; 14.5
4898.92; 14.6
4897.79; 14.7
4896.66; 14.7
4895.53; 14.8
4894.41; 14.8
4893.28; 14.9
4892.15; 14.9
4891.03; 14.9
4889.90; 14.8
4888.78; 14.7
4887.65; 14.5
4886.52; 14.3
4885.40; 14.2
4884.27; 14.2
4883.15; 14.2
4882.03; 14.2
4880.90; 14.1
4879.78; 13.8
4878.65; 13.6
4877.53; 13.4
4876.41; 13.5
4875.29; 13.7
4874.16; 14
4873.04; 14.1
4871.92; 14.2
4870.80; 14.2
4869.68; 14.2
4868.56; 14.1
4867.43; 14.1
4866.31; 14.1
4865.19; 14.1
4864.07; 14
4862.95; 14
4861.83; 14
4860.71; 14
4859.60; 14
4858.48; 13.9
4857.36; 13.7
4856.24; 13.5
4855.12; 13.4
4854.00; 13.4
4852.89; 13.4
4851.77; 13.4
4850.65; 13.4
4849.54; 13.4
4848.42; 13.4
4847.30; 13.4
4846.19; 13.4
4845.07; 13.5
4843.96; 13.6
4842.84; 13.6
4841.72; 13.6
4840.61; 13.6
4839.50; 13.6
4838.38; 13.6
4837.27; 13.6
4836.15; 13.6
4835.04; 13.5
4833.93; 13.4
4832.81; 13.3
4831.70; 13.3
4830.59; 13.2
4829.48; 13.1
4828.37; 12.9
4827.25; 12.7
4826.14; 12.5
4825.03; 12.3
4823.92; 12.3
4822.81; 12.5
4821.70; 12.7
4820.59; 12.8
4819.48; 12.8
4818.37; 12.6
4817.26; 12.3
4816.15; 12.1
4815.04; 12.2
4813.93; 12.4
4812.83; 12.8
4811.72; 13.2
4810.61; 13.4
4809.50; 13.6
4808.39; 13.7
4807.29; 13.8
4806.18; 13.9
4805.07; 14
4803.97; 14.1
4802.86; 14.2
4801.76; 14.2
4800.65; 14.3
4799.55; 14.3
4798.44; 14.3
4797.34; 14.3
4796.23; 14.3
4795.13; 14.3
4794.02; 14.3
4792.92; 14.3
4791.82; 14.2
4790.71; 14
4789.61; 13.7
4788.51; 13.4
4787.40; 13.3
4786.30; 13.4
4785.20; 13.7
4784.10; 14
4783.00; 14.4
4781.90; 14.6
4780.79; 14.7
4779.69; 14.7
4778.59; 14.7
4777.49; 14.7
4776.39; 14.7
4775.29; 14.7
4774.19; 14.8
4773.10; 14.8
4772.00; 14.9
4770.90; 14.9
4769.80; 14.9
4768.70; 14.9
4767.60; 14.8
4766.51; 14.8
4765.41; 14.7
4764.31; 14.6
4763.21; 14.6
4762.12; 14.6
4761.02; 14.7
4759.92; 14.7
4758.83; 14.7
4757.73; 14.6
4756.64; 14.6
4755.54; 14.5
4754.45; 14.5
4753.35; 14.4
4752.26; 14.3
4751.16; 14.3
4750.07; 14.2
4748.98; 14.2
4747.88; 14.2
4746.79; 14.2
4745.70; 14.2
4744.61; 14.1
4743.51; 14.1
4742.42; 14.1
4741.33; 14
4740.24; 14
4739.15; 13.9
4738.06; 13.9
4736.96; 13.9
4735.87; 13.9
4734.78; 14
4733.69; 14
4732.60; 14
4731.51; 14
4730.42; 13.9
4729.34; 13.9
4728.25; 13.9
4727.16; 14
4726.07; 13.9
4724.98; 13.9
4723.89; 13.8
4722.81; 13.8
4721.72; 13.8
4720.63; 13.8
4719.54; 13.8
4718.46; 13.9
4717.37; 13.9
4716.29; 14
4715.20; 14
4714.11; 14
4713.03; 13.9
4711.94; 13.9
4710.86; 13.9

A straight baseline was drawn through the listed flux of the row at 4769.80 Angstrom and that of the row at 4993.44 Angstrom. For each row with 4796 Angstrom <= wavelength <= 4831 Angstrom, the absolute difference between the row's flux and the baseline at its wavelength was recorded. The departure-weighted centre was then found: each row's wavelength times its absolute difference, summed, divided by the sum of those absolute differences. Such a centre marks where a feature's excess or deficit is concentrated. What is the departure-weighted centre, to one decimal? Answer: 4817.5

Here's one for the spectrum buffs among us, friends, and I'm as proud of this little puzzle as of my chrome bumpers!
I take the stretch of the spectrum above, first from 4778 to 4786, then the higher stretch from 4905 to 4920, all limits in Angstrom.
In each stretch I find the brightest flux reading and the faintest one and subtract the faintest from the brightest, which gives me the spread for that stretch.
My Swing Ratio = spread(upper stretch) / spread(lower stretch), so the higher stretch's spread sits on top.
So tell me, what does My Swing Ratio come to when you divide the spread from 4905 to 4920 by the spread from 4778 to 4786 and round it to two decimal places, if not 0.40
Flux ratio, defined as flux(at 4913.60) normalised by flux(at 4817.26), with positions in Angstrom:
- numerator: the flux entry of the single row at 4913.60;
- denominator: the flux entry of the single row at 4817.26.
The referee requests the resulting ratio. 1.15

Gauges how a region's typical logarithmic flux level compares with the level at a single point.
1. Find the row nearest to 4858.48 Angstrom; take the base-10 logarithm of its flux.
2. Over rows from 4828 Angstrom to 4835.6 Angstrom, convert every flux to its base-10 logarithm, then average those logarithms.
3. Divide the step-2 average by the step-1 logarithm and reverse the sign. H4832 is -0.98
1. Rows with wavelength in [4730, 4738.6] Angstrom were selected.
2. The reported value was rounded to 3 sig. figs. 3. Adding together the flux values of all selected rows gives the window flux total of 112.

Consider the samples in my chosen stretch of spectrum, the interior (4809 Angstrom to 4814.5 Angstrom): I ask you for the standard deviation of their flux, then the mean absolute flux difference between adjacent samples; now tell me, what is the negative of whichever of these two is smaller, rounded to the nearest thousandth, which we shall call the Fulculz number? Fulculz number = -0.300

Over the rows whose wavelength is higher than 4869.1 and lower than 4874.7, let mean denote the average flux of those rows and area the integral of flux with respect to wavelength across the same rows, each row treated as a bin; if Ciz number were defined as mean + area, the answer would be 93.5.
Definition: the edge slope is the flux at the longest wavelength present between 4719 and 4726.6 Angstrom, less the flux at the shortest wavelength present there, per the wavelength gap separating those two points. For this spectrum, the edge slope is 0.015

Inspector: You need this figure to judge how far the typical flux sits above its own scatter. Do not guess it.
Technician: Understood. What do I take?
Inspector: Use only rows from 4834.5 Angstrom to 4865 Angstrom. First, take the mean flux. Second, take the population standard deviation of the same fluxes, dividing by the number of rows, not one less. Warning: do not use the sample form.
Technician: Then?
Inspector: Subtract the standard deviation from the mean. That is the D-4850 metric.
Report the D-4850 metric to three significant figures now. 13.4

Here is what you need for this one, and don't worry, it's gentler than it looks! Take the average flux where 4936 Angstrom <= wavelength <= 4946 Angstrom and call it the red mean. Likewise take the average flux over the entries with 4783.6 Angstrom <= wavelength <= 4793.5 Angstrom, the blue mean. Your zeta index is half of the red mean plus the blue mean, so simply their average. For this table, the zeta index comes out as 13.6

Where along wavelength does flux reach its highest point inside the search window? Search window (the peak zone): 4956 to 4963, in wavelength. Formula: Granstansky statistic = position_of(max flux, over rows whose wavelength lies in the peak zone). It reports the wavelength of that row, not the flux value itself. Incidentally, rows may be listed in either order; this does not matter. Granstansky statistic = 4962.50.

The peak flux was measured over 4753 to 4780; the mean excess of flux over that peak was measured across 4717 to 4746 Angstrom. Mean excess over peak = -0.96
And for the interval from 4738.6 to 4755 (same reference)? -0.72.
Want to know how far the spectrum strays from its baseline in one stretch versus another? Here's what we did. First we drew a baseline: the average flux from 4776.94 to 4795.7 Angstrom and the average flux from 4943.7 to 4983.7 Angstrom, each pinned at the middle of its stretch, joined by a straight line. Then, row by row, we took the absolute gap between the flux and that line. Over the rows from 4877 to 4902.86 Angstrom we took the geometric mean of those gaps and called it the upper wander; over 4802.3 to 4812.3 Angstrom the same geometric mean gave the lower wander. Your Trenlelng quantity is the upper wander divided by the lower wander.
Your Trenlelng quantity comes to 3.0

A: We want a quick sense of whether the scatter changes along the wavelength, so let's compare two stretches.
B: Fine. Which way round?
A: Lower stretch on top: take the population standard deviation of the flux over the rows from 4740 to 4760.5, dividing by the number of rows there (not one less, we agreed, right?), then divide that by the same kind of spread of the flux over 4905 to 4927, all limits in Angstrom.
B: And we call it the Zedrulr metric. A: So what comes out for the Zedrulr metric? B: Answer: 1.5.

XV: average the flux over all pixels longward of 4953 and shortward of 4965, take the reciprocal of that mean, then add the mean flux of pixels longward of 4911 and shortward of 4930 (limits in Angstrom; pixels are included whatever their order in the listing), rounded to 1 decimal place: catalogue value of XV 14.0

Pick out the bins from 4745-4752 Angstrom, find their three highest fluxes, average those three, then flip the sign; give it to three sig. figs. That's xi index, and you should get -14.2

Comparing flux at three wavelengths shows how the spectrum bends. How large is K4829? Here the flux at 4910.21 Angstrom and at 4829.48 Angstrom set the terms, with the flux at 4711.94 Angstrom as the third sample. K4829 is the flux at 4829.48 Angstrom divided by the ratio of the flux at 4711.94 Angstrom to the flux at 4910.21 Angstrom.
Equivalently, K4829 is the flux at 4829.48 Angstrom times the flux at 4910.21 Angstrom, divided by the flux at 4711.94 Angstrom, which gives 13.3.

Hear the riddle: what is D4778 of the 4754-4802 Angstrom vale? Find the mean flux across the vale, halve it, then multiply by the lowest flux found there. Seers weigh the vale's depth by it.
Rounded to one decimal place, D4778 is 96.0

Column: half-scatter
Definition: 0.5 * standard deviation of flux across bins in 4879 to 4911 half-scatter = 0.15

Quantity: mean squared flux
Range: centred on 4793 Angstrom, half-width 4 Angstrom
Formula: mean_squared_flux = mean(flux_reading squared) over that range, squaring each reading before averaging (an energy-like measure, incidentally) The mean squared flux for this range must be 200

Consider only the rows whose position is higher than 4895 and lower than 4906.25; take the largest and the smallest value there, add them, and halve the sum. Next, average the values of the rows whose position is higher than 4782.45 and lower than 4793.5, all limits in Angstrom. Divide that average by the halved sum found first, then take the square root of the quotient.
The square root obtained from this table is 0.98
